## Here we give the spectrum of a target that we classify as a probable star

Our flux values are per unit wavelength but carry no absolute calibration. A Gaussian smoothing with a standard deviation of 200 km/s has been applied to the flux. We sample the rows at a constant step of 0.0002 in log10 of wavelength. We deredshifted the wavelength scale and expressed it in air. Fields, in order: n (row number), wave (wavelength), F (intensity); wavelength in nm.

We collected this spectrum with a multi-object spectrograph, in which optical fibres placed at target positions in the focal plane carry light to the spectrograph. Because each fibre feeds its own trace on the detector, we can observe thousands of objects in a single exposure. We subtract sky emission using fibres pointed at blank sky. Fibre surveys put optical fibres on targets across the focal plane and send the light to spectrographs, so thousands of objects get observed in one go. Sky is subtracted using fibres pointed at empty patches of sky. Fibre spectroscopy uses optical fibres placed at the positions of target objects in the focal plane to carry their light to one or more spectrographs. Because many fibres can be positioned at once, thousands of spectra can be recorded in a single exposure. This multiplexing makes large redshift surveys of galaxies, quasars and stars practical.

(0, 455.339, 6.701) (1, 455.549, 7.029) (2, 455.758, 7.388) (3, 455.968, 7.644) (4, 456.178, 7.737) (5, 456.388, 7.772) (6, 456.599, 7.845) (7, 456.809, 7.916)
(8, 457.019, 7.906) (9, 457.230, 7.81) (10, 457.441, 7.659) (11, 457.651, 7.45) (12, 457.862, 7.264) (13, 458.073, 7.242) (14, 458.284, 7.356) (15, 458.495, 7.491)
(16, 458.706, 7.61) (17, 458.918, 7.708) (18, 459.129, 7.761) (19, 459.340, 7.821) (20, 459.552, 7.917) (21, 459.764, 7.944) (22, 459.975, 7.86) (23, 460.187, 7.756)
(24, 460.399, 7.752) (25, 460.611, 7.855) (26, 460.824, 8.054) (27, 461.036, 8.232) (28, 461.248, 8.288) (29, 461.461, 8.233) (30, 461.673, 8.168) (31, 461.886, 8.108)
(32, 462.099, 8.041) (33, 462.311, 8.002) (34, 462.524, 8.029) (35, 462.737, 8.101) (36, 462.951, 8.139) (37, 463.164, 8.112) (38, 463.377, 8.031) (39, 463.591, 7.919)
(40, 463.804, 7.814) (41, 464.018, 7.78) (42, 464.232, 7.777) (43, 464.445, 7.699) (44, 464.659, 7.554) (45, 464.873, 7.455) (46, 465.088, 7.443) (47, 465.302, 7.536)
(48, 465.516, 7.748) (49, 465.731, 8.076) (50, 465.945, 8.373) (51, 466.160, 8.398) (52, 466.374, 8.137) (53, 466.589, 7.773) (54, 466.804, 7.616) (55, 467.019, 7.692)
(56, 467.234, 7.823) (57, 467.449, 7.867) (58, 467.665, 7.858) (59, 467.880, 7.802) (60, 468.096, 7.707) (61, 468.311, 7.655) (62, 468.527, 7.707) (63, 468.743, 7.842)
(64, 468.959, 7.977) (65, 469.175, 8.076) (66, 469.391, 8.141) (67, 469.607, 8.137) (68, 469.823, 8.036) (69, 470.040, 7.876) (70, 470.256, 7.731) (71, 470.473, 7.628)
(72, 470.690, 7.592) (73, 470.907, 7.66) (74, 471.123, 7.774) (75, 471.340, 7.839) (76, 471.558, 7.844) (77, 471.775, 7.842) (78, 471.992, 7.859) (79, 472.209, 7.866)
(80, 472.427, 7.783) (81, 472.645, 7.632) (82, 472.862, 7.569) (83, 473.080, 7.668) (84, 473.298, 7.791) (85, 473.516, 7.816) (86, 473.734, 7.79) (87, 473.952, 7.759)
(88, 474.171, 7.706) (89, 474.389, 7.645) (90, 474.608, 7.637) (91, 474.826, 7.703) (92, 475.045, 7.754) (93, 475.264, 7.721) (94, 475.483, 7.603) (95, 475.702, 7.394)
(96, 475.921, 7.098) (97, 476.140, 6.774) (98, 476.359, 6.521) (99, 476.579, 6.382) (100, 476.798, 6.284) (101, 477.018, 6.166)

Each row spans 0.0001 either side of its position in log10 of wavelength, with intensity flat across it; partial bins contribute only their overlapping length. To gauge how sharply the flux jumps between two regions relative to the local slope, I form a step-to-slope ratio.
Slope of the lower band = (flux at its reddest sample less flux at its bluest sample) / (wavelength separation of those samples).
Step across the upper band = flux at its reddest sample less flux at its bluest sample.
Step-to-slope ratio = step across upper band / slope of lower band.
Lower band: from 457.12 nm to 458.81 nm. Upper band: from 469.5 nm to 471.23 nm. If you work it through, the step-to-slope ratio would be 2.7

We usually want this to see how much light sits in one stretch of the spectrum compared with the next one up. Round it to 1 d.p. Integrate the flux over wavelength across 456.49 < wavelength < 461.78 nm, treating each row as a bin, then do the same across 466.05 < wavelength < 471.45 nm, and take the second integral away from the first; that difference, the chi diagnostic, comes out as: -1.2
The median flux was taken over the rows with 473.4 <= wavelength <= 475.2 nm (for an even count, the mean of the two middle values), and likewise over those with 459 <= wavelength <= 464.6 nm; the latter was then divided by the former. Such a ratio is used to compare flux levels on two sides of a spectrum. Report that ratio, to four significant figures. 1.031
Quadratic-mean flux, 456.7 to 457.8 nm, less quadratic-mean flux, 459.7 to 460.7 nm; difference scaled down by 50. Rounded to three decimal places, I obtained -0.002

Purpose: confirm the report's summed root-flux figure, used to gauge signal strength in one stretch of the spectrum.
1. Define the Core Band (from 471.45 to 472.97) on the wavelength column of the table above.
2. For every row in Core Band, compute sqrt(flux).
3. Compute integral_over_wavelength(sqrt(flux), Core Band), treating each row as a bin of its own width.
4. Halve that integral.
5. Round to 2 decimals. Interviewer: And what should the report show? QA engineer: 2.12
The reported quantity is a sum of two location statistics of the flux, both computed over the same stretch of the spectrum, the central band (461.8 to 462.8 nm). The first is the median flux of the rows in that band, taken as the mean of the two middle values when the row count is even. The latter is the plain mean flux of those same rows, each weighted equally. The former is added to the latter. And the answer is 16.10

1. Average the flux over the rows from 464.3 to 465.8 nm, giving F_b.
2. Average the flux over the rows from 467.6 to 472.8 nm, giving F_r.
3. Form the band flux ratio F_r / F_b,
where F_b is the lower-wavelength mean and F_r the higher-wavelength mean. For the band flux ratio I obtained 1.02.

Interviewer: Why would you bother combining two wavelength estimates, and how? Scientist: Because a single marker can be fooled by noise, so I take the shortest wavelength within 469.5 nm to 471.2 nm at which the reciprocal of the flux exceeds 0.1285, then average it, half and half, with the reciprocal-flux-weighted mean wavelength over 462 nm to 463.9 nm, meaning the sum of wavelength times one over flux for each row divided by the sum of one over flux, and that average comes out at 466.61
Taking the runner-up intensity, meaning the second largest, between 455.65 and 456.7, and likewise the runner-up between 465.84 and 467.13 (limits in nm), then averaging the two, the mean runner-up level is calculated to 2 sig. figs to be 8.1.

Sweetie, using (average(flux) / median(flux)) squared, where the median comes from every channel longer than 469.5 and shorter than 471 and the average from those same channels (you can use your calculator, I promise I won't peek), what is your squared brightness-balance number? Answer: 1.020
